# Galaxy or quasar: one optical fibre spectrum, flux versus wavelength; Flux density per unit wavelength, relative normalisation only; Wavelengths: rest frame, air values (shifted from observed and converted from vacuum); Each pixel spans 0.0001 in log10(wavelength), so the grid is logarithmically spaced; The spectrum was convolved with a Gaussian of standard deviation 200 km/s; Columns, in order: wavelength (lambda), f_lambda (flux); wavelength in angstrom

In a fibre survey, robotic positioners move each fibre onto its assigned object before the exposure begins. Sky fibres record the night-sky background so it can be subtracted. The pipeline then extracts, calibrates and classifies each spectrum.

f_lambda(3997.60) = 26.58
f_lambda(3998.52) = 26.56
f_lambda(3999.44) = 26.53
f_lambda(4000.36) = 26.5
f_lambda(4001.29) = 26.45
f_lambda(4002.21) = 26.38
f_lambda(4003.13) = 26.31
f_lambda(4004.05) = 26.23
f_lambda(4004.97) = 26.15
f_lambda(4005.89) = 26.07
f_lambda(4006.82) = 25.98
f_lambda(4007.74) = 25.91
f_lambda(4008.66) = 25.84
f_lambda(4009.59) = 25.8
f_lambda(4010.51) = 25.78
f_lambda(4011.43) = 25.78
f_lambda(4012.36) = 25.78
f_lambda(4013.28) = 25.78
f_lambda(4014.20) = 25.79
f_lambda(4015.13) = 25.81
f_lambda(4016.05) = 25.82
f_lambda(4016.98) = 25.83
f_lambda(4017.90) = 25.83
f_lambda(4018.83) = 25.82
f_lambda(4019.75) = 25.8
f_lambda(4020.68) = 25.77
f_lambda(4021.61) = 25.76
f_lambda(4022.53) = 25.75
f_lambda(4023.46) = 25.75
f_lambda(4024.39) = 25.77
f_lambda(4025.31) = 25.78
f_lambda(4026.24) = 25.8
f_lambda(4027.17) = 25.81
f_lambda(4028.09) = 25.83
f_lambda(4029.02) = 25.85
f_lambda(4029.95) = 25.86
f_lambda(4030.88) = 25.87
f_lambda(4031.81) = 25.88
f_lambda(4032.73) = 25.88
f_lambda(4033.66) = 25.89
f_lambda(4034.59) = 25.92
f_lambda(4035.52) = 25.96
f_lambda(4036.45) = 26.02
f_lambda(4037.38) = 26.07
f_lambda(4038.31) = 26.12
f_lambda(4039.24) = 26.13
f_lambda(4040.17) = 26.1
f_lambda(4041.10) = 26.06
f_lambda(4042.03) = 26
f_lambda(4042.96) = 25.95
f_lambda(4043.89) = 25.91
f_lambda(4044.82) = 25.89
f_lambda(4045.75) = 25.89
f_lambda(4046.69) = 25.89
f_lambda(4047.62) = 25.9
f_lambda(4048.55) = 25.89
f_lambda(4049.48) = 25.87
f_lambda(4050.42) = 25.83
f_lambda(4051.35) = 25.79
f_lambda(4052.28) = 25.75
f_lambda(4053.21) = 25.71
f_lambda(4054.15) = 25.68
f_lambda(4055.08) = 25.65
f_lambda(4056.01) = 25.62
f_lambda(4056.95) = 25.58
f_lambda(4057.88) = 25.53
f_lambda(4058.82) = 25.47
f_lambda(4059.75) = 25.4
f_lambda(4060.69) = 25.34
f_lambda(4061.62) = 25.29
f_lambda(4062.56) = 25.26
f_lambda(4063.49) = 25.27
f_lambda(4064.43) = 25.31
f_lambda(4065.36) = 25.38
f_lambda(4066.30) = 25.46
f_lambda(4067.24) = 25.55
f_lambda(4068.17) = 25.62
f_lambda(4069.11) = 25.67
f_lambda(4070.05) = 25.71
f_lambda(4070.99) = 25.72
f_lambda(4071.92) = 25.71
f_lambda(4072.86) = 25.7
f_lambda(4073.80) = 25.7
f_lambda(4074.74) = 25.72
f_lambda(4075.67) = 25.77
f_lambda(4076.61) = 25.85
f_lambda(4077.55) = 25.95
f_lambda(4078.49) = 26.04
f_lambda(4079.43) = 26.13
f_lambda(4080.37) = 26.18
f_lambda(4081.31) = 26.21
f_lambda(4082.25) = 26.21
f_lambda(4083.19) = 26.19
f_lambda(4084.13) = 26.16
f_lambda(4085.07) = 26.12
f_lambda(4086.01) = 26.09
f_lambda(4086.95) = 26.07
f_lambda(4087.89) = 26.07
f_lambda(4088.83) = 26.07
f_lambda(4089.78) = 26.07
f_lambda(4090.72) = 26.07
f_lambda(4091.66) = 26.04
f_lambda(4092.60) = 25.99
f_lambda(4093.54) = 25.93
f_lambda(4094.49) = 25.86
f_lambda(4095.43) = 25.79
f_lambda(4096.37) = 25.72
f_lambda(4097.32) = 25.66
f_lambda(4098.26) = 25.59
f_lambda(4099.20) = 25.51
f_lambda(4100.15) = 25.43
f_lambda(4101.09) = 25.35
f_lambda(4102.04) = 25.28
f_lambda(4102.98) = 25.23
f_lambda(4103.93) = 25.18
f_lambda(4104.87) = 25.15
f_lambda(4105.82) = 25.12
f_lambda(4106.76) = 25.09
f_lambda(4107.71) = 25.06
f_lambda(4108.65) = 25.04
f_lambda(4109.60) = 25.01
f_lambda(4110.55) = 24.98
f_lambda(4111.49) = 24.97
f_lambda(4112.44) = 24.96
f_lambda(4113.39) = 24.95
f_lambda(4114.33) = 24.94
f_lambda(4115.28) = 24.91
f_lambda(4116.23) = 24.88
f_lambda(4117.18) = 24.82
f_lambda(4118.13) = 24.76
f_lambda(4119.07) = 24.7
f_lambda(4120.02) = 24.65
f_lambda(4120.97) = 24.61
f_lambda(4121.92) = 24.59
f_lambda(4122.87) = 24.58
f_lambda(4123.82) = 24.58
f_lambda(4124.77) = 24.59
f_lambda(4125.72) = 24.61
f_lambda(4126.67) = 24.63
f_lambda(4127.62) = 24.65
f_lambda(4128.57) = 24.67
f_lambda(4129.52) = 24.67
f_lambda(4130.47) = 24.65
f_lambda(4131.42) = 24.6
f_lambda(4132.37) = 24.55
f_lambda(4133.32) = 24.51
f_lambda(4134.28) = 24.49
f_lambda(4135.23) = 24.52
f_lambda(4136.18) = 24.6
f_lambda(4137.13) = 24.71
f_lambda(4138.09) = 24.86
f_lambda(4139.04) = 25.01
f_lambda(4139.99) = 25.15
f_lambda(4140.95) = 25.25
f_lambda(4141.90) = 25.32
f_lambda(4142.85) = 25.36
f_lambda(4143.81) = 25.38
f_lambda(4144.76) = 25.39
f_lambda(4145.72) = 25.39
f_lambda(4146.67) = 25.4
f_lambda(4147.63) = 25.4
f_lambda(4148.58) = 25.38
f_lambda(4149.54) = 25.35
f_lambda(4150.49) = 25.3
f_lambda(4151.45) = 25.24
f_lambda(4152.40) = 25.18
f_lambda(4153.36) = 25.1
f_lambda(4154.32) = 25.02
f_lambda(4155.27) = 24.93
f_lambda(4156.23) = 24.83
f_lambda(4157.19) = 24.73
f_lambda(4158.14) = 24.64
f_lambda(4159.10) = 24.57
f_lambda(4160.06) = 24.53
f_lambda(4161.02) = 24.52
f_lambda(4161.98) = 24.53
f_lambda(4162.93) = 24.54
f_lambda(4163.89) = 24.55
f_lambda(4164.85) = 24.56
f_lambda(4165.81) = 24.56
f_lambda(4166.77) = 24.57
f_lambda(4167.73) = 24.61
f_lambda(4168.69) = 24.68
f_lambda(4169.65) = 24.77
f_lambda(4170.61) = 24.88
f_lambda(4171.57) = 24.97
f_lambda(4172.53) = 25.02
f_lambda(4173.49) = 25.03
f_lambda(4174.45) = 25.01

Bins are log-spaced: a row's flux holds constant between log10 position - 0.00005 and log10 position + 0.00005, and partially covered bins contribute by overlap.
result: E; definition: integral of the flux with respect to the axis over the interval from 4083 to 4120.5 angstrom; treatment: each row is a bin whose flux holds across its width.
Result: 954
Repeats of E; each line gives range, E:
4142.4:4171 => 713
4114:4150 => 895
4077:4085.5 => 222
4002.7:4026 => 603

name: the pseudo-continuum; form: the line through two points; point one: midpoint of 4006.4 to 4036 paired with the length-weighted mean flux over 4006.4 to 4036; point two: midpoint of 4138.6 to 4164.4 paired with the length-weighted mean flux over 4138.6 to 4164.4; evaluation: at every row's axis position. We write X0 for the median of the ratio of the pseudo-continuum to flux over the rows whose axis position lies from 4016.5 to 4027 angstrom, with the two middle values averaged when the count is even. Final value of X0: 1.001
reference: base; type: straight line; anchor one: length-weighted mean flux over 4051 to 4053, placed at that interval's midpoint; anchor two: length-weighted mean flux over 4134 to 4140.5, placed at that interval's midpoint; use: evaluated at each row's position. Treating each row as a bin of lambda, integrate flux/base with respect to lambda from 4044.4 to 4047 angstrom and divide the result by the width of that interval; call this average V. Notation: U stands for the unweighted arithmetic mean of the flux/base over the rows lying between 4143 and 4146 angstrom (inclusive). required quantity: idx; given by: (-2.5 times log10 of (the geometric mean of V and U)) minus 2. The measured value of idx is -2.01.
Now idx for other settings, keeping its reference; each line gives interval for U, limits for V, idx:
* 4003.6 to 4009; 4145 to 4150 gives -2.01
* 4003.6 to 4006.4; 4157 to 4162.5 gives -2.00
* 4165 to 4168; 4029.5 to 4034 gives -2.00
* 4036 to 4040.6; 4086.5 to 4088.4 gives -2.02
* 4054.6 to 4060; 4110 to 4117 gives -1.99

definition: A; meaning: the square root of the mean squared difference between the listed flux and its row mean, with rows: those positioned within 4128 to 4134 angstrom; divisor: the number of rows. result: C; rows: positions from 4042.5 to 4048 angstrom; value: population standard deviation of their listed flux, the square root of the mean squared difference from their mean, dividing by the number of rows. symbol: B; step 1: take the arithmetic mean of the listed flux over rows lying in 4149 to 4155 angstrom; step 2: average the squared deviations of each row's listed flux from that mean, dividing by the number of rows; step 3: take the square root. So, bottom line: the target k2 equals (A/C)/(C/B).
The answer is 15.1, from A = 0.061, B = 0.11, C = 0.02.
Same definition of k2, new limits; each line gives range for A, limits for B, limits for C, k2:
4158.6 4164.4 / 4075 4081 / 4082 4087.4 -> 0.9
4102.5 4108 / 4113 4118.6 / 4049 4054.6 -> 0.9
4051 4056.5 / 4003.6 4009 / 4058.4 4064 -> 1.4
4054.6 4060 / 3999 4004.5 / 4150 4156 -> 0.6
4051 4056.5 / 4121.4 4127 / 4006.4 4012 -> 0.2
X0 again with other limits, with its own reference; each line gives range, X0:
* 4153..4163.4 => 1.015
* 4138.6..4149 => 0.988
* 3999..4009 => 0.989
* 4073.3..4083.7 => 0.979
